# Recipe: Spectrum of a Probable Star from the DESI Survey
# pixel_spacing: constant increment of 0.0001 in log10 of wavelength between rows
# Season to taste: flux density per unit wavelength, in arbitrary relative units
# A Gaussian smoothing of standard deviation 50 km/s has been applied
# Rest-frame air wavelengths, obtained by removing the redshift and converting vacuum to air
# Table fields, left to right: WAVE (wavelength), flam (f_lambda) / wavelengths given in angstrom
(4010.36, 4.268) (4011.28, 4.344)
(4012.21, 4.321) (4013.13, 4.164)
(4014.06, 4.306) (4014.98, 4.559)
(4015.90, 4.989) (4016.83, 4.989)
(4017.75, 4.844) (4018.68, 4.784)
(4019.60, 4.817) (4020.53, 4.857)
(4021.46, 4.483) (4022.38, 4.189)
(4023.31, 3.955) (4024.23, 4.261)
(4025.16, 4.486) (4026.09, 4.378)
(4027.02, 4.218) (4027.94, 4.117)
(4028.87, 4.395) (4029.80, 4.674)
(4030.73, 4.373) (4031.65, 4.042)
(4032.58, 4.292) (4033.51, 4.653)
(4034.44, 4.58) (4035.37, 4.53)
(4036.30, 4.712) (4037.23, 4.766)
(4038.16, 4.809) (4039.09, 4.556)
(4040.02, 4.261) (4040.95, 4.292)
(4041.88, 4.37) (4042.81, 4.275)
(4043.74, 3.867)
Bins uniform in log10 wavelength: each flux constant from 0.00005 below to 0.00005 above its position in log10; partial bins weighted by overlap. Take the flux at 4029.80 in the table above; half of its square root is 1.08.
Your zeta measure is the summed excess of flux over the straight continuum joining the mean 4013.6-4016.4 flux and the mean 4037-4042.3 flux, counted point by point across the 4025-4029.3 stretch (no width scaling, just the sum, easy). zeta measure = -1.2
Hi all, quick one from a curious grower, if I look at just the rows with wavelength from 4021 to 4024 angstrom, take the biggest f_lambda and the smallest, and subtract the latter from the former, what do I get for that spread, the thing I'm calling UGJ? 0.53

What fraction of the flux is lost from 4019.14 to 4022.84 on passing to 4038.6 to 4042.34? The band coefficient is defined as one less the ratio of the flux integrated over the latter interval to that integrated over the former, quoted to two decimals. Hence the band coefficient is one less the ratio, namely 0.04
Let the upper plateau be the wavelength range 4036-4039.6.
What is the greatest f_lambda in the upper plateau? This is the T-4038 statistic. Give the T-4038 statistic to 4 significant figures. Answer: 4.809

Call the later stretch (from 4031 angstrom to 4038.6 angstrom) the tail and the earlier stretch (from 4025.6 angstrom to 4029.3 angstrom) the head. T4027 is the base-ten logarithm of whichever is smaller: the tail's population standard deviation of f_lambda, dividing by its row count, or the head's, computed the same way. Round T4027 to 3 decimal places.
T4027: -0.938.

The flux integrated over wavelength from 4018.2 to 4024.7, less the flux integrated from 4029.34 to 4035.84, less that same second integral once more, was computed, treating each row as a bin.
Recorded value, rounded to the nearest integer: -29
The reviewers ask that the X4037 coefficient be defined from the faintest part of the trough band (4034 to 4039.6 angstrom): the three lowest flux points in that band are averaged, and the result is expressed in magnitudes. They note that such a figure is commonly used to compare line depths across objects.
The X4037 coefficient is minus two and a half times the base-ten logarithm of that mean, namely -1.65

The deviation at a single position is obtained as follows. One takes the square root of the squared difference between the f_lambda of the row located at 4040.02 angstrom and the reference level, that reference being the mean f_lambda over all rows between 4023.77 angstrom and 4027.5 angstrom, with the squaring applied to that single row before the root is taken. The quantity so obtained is 0.07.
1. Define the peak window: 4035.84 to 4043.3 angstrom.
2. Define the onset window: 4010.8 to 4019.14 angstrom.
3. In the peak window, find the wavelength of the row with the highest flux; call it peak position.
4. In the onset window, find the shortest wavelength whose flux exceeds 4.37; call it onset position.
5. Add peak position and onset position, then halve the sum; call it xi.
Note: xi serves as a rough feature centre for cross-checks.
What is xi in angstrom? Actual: 4026.6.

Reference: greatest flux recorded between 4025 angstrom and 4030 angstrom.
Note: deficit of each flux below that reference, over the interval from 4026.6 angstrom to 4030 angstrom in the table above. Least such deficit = 0.0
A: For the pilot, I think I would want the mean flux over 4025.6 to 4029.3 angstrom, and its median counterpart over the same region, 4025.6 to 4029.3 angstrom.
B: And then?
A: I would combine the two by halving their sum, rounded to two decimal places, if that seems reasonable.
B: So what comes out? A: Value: 4.29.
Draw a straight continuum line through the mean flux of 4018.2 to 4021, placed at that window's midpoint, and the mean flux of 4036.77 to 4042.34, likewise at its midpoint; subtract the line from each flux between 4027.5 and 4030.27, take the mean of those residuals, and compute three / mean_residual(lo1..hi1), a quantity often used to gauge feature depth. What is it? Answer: -11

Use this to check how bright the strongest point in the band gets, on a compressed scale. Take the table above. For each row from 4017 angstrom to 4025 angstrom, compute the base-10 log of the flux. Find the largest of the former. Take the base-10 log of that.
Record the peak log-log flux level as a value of -0.163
